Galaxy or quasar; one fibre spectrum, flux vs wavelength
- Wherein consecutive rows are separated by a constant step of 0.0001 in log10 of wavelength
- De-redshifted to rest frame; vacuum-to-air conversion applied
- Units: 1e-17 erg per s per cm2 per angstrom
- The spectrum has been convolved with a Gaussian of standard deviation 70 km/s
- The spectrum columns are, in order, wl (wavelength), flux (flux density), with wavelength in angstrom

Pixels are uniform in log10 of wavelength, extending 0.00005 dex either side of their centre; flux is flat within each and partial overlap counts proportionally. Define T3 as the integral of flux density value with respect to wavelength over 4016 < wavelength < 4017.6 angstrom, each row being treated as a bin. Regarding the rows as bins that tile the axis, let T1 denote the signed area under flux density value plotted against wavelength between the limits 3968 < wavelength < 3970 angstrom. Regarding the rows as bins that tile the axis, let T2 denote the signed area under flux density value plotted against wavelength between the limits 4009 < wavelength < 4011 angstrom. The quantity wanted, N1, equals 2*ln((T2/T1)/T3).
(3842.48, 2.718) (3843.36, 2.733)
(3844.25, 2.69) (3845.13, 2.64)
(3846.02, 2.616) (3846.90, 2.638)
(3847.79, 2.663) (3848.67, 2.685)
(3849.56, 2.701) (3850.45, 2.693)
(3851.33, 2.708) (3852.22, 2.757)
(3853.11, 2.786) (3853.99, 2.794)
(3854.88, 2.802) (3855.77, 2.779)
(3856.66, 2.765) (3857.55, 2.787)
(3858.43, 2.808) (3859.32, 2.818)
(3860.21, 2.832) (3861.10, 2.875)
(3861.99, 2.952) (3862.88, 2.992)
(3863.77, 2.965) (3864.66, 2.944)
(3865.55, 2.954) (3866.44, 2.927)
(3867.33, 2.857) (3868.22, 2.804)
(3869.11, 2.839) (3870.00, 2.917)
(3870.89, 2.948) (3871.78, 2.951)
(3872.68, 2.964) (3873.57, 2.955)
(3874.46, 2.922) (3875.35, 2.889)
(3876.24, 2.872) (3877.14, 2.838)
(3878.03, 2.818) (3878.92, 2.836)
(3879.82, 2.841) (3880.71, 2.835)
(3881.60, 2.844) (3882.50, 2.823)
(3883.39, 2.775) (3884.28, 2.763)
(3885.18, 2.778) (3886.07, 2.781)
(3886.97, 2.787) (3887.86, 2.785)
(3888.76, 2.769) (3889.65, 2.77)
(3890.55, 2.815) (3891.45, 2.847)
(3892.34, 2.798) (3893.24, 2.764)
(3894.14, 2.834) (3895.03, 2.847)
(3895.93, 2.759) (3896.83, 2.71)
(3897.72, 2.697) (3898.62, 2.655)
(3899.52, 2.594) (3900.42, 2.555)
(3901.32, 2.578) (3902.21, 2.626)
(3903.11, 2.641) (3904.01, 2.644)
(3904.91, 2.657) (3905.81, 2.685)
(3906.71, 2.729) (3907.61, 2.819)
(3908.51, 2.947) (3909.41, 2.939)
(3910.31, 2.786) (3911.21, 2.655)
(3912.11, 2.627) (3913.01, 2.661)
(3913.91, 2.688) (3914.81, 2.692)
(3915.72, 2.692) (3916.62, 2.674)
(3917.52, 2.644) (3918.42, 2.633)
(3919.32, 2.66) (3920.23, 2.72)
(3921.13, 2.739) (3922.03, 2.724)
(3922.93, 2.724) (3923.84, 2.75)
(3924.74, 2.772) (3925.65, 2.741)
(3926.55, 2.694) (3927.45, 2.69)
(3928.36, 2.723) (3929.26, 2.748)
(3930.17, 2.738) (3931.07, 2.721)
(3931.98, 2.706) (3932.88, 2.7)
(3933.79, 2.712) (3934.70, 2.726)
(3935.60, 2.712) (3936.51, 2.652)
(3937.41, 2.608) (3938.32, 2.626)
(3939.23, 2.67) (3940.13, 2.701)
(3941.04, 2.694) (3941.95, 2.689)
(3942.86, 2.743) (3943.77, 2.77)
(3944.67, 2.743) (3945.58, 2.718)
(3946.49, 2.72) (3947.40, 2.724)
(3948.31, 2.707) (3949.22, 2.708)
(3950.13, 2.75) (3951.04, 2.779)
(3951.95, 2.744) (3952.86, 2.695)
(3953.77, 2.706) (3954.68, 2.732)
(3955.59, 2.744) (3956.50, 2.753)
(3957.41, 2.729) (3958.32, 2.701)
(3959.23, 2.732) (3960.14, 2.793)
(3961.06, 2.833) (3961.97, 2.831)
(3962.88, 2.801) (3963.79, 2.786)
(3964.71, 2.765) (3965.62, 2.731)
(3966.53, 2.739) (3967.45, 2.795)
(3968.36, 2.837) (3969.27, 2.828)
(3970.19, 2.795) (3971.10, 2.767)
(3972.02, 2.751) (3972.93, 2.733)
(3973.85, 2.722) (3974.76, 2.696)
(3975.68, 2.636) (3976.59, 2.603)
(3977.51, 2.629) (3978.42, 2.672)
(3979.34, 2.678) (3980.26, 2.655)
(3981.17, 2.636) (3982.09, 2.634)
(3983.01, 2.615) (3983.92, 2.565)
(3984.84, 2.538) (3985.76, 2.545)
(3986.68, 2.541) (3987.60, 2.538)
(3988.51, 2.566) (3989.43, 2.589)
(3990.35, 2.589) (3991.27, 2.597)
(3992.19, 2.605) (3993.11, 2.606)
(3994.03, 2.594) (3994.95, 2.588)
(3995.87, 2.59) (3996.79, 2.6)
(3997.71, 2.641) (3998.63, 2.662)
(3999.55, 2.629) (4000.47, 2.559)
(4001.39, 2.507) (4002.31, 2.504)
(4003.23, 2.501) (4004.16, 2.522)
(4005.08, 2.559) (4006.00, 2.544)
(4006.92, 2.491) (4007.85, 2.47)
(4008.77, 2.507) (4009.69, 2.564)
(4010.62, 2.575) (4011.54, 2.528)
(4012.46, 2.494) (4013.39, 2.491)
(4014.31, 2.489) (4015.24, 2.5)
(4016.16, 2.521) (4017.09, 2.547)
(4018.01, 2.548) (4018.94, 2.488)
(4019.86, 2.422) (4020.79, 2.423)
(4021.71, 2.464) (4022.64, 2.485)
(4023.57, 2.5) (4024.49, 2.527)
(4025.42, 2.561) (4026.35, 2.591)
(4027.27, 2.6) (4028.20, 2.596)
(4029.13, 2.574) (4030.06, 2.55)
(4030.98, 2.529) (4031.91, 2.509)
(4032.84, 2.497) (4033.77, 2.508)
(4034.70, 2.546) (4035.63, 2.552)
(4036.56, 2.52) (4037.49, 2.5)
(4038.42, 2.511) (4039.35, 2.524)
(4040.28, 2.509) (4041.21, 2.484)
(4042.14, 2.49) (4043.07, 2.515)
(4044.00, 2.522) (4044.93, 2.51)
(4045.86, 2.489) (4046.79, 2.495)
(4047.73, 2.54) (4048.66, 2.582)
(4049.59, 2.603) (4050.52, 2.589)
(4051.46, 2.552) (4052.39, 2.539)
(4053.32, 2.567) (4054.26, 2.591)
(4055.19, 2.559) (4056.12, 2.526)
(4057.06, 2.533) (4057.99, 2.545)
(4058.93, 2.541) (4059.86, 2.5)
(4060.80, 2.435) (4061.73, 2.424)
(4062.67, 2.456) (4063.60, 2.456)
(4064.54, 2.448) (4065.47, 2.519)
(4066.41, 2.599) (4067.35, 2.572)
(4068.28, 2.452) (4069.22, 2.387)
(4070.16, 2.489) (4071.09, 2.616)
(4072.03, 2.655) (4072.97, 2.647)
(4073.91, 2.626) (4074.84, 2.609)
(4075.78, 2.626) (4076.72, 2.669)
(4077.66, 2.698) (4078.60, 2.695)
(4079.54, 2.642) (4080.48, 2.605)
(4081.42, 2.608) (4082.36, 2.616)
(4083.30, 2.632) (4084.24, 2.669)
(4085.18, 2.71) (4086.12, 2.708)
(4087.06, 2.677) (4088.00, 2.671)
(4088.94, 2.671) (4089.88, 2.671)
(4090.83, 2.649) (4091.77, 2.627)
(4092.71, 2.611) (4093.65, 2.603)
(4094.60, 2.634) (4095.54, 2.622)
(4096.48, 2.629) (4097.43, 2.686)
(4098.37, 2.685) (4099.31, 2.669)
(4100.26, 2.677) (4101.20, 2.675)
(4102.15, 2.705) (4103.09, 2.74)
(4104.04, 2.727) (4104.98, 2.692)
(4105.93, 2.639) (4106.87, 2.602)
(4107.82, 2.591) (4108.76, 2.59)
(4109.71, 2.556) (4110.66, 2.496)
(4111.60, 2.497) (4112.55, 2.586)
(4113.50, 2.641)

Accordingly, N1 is -3.00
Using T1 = 5.6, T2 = 5.1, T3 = 4.1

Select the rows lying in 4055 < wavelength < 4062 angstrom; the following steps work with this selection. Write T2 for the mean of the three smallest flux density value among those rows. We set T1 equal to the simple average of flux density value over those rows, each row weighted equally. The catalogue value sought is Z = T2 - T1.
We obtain -0.055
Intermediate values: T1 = 2.51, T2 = 2.45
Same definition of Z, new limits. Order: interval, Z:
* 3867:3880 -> -0.064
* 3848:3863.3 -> -0.103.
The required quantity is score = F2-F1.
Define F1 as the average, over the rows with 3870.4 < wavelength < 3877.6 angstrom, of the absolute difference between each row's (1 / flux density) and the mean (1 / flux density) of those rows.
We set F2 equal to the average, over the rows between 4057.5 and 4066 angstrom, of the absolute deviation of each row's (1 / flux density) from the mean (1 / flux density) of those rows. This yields 0.0021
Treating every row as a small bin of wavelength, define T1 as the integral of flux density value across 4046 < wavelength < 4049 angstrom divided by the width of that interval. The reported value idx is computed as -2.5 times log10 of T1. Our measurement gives -1.01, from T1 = 2.53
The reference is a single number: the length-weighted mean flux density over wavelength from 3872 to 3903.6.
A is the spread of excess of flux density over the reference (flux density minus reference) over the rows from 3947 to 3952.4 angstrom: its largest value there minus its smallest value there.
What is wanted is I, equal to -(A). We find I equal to -0.07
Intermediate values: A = 0.07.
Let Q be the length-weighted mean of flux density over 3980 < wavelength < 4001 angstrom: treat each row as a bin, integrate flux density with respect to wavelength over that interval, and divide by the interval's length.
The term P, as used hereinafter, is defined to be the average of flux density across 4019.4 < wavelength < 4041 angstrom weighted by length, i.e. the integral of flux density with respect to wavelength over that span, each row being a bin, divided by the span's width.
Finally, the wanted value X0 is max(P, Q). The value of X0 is 2.59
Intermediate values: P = 2.52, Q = 2.59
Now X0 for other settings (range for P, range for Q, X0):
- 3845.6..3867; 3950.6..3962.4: 2.80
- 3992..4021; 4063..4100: 2.62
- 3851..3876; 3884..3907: 2.87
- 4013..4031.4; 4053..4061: 2.53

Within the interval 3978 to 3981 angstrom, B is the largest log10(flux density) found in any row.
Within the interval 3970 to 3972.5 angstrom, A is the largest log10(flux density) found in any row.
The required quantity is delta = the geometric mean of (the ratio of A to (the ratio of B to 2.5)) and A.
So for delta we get 1.08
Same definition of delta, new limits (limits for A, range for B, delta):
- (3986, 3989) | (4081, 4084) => 1.00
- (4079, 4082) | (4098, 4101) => 1.02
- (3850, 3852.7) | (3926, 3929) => 1.06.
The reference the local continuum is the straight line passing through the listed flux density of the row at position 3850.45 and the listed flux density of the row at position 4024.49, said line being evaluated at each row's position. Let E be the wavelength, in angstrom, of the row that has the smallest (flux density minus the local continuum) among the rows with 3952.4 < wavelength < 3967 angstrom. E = 3952.86 angstrom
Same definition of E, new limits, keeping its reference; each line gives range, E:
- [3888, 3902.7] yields 3900.42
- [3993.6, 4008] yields 4007.85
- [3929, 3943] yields 3937.41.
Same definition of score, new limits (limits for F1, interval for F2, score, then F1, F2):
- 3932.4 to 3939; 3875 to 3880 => -0.0032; 0.0058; 0.0026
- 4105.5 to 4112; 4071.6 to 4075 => -0.0043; 0.0067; 0.0024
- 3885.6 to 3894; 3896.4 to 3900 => 0.0031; 0.0025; 0.0056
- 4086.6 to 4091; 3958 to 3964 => 0.0039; 0.0011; 0.0049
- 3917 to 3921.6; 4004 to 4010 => -0.0011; 0.0056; 0.0045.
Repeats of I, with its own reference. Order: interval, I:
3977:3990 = -0.14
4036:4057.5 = -0.12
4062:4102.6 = -0.32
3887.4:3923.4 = -0.39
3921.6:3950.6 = -0.16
